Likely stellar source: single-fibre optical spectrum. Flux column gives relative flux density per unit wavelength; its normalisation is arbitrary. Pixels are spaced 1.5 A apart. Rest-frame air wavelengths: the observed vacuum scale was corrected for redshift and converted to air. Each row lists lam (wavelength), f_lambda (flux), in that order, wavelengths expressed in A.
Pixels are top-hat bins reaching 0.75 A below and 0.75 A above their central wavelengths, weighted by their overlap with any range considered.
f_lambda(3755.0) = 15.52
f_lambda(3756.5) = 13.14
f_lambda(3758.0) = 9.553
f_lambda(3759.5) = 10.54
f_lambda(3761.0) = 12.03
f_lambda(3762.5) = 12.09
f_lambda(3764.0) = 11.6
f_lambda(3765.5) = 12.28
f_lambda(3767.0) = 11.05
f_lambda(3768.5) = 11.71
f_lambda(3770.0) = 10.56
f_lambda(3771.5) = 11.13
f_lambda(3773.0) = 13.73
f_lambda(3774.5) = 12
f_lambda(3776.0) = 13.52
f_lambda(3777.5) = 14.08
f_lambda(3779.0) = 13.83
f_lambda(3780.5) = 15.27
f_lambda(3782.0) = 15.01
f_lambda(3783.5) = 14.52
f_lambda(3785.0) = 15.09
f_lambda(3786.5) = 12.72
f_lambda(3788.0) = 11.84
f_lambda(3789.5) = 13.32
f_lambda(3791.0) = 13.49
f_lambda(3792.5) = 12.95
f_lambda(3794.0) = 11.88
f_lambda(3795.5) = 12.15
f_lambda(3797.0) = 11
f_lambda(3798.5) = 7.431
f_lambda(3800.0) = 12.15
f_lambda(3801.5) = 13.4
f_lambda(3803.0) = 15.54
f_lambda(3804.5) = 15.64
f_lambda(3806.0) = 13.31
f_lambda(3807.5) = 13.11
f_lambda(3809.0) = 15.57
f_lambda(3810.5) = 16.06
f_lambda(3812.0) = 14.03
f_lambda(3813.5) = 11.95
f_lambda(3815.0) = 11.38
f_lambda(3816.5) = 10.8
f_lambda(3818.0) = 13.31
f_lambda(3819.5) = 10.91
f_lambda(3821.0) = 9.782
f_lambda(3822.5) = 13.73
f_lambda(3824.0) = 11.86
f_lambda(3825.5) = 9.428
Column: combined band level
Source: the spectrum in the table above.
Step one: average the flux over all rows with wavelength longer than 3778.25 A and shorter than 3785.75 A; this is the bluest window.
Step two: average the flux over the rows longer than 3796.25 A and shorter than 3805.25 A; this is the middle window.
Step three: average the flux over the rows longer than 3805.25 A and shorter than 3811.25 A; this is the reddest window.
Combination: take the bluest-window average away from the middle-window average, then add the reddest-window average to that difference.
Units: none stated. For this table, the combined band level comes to 12.3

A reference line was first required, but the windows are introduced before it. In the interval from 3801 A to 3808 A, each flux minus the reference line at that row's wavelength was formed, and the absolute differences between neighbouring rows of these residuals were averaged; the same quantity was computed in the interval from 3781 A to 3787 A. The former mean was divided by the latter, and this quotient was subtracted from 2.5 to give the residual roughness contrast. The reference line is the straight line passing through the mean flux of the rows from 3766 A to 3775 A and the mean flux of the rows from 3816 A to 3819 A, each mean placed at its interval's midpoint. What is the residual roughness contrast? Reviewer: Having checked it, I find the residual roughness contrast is 1.5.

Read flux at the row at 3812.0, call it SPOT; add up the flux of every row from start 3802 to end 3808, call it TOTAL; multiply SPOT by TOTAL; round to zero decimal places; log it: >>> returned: 808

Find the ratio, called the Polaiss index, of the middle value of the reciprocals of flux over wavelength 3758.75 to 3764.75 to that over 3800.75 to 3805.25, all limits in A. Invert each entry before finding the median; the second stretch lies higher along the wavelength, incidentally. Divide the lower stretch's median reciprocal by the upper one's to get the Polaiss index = 1.32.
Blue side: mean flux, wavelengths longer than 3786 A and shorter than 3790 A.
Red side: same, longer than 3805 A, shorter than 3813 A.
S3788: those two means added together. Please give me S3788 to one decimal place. 27.0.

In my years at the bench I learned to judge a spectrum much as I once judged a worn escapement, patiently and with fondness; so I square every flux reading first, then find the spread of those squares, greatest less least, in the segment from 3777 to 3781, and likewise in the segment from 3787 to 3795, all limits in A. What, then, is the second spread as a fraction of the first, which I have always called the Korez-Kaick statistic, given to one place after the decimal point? 1.0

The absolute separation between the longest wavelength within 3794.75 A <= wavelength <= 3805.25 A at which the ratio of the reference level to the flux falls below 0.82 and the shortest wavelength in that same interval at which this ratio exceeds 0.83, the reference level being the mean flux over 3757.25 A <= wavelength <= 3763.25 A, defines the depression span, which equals 9.0 A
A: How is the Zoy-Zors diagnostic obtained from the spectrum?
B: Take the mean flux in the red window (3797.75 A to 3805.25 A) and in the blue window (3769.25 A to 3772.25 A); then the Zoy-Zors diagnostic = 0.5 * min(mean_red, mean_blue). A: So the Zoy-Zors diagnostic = 5.4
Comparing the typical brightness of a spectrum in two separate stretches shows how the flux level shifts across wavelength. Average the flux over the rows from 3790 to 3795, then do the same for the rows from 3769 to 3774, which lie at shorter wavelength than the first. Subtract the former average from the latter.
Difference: -1.0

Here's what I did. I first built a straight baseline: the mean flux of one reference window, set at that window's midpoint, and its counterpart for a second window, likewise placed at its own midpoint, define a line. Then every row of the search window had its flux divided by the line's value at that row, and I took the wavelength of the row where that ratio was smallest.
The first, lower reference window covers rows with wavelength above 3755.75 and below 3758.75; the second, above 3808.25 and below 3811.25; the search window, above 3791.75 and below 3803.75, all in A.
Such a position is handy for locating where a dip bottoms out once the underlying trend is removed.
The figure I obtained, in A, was 3798.5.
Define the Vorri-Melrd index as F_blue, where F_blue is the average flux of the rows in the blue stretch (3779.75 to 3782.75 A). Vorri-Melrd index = 15.1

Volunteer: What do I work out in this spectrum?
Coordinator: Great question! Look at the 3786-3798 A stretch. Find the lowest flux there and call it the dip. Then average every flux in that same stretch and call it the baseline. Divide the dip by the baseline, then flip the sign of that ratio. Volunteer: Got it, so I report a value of -0.89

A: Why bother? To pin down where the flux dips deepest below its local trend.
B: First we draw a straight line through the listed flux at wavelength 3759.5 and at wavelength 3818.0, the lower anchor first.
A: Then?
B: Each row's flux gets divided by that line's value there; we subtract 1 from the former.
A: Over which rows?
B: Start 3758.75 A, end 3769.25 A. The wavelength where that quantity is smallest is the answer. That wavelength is 3759.5 A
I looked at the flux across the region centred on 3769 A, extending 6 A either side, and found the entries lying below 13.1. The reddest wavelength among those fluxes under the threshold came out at 3774.5 A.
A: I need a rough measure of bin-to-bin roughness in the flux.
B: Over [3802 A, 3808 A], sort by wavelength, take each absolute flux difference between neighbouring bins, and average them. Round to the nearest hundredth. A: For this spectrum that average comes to 0.88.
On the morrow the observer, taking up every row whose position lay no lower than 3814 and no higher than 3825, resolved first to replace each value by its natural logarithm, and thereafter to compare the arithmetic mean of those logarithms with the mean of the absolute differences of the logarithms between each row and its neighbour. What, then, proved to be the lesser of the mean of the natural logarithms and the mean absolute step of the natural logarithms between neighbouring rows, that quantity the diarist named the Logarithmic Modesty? 0.18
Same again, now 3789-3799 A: 0.11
